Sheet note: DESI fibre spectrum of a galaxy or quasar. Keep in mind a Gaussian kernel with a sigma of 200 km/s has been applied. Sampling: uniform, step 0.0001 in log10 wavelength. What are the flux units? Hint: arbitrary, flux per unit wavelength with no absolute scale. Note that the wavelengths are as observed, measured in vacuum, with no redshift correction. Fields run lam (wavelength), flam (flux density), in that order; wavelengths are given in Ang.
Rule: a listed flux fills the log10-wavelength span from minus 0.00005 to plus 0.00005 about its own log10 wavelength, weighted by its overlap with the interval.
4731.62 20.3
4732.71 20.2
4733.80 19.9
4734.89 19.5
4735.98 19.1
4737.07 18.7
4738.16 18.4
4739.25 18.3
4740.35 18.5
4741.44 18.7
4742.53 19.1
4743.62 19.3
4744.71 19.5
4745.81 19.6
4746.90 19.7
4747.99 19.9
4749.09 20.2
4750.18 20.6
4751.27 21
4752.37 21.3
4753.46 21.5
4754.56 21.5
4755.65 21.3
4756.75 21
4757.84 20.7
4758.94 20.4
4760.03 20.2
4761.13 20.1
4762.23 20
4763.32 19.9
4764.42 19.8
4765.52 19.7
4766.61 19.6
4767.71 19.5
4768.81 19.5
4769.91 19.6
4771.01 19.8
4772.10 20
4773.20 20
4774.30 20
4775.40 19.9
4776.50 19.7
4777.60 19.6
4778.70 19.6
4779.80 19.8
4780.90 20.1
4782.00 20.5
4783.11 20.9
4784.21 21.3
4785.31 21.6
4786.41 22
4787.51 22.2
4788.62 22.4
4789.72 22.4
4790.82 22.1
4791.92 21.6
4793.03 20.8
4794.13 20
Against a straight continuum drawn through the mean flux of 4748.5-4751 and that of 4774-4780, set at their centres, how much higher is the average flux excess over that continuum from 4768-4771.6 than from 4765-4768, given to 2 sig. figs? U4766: 0.11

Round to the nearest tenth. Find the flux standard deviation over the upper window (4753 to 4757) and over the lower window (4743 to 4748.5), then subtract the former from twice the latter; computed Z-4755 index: 0.2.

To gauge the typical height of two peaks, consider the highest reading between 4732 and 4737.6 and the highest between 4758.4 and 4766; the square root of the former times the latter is 20.3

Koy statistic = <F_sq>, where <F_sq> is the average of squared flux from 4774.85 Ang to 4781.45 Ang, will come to 391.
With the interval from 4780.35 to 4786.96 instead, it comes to 444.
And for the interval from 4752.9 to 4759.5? 444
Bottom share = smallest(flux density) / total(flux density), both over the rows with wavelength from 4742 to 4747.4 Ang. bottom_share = 0.197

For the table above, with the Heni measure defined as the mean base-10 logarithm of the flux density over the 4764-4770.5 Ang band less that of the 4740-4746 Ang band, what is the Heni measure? 0.011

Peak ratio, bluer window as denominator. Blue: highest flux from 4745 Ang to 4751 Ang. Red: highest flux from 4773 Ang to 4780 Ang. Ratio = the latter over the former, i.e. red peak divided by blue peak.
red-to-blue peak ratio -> 0.97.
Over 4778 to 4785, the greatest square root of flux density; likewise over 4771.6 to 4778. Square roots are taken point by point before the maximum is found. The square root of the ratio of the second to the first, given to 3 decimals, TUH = 0.984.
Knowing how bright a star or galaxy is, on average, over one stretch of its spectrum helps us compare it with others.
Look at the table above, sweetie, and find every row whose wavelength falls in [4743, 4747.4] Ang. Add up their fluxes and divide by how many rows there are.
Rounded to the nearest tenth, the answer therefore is 19.5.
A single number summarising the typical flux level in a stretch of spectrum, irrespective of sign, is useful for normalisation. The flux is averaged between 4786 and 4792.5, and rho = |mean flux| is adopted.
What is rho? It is 22.1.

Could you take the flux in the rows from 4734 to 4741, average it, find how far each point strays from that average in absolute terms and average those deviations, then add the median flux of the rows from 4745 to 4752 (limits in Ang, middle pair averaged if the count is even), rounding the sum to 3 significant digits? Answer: 20.4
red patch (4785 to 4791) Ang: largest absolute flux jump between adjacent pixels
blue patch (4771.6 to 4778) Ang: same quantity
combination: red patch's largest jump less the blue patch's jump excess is 0.2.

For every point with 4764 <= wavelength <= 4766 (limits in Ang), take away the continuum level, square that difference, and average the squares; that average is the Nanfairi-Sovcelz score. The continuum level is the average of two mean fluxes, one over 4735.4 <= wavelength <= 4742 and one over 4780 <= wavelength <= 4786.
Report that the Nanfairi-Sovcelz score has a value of 0.003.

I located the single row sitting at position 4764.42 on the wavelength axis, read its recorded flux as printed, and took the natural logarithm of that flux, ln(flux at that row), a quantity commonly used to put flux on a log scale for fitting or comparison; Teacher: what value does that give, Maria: 2.986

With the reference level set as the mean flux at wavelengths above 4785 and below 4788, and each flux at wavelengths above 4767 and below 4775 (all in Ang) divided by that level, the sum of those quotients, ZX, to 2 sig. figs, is 6.3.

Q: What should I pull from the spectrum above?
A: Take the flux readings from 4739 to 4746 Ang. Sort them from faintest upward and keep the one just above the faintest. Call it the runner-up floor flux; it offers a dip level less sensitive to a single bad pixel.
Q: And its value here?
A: 18.5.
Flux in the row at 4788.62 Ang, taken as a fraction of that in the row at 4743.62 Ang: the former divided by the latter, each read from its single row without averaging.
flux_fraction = 1.16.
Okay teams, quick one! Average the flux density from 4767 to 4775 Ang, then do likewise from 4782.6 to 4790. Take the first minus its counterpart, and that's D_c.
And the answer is -2.1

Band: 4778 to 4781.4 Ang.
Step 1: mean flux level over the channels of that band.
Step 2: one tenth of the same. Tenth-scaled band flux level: 1.98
